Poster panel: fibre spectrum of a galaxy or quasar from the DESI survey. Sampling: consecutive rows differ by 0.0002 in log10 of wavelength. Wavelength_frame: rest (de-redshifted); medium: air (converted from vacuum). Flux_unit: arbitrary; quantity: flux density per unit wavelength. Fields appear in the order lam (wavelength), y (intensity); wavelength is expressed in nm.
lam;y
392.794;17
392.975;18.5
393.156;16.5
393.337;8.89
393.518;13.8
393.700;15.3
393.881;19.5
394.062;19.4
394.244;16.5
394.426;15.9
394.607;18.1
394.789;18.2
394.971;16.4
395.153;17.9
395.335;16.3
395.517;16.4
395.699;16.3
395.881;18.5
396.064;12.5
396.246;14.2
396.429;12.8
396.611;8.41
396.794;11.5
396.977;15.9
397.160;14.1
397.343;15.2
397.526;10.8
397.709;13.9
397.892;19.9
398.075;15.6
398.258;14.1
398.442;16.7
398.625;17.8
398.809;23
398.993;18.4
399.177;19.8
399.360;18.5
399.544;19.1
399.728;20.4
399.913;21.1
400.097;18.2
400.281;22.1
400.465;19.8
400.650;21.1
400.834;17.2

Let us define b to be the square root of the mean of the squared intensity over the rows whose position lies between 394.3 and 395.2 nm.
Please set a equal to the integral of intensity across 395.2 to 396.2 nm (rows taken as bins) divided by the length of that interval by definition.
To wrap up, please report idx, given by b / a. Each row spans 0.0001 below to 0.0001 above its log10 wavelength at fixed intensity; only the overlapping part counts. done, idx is 1.08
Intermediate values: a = 16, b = 17.3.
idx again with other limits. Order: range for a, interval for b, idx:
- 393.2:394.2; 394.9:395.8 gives 1.08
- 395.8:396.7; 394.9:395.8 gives 1.26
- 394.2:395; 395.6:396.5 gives 0.88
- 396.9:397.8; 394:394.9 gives 1.27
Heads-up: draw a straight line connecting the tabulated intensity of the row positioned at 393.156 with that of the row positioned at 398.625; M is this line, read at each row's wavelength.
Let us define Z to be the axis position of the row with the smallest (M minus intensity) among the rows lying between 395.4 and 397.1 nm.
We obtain 395.881 nm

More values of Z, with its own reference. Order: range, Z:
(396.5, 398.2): 397.892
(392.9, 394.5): 393.881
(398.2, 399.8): 398.809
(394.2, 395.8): 394.789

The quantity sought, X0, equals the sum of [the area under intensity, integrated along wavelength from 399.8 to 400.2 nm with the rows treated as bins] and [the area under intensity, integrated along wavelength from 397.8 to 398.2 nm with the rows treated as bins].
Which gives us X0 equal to 14.9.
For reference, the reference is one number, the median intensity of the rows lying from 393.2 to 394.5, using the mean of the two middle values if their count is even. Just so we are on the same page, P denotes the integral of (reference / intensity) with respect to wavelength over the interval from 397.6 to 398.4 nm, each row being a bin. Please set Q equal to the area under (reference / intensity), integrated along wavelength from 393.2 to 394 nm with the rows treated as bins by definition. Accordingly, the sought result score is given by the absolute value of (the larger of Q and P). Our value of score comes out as 0.94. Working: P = 0.82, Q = 0.94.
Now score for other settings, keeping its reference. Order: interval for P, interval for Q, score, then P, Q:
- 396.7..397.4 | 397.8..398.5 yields 0.80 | 0.80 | 0.68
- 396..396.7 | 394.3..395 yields 0.97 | 0.97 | 0.65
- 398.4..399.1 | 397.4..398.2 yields 0.89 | 0.59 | 0.89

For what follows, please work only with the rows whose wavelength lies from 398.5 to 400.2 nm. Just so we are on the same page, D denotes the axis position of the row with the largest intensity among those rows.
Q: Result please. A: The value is 398.809 nm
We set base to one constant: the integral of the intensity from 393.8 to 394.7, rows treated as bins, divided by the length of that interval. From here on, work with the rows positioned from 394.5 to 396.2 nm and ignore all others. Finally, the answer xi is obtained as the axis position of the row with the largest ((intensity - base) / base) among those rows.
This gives 395.881 nm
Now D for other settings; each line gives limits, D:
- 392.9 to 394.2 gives 393.881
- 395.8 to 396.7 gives 395.881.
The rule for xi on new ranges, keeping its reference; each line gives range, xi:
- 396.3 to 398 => 397.892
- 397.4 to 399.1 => 398.809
